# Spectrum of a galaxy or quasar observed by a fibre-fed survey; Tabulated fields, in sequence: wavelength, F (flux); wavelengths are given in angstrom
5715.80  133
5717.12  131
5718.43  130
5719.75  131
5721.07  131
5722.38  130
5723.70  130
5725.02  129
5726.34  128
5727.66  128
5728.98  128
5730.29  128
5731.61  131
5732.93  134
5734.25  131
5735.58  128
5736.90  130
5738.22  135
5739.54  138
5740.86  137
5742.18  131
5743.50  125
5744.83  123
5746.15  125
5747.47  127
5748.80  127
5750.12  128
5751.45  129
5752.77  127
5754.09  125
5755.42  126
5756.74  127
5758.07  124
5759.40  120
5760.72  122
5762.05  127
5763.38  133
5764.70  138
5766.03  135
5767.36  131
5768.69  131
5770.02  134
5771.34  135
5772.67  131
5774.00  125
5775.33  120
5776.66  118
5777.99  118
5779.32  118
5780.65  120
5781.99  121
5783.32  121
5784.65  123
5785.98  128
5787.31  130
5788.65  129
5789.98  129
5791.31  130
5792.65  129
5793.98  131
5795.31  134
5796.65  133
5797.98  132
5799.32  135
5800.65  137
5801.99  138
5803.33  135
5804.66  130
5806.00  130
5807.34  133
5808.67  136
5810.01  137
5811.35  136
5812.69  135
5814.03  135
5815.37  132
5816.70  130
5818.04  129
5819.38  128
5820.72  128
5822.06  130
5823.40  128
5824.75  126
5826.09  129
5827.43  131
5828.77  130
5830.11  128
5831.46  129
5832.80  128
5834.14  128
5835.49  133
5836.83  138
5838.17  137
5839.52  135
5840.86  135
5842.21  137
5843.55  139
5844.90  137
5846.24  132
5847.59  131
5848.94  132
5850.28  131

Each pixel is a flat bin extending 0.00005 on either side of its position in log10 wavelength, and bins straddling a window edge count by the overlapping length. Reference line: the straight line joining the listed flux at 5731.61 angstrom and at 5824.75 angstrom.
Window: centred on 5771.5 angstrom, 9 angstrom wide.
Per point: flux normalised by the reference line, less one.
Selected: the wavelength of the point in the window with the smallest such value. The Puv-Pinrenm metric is 5775.33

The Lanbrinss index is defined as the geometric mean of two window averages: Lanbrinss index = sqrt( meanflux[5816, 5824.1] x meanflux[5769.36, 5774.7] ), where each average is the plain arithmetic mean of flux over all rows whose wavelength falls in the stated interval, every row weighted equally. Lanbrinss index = 130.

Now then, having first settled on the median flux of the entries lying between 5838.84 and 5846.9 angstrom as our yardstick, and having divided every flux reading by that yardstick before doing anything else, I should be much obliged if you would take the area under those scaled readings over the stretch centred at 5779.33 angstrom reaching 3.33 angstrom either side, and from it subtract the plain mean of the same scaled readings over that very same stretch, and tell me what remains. 4.95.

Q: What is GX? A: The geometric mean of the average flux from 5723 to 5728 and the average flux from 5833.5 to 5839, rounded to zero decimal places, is 131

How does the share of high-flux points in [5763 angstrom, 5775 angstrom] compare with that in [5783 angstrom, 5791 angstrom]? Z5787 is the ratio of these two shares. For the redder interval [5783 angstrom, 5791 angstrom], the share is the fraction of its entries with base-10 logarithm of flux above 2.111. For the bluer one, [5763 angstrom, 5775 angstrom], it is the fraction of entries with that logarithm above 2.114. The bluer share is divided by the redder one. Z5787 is 5.3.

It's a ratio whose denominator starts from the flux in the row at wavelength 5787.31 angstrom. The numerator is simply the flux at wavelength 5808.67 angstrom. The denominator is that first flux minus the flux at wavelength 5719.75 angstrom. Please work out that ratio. -136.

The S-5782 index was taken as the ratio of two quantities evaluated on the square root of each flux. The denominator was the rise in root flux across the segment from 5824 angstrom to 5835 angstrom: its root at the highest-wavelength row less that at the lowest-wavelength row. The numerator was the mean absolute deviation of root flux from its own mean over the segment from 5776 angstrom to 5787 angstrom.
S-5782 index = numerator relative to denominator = 1.2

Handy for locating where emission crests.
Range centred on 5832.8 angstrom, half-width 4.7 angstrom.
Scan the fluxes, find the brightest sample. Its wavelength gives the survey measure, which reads 5836.83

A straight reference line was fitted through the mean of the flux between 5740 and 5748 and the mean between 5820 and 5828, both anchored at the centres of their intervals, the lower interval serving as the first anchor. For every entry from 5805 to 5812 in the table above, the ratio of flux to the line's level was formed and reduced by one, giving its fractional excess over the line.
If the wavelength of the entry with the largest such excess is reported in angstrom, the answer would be 5810.01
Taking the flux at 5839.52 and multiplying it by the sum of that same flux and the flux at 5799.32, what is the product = 36450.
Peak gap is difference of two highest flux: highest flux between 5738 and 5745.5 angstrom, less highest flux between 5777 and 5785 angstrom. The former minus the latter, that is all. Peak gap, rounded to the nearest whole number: 15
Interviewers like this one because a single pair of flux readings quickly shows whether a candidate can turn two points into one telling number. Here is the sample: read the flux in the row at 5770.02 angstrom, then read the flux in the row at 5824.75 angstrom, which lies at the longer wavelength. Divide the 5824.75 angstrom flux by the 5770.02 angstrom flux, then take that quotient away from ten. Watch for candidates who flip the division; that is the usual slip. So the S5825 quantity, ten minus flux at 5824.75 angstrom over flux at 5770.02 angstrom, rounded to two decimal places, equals 9.06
